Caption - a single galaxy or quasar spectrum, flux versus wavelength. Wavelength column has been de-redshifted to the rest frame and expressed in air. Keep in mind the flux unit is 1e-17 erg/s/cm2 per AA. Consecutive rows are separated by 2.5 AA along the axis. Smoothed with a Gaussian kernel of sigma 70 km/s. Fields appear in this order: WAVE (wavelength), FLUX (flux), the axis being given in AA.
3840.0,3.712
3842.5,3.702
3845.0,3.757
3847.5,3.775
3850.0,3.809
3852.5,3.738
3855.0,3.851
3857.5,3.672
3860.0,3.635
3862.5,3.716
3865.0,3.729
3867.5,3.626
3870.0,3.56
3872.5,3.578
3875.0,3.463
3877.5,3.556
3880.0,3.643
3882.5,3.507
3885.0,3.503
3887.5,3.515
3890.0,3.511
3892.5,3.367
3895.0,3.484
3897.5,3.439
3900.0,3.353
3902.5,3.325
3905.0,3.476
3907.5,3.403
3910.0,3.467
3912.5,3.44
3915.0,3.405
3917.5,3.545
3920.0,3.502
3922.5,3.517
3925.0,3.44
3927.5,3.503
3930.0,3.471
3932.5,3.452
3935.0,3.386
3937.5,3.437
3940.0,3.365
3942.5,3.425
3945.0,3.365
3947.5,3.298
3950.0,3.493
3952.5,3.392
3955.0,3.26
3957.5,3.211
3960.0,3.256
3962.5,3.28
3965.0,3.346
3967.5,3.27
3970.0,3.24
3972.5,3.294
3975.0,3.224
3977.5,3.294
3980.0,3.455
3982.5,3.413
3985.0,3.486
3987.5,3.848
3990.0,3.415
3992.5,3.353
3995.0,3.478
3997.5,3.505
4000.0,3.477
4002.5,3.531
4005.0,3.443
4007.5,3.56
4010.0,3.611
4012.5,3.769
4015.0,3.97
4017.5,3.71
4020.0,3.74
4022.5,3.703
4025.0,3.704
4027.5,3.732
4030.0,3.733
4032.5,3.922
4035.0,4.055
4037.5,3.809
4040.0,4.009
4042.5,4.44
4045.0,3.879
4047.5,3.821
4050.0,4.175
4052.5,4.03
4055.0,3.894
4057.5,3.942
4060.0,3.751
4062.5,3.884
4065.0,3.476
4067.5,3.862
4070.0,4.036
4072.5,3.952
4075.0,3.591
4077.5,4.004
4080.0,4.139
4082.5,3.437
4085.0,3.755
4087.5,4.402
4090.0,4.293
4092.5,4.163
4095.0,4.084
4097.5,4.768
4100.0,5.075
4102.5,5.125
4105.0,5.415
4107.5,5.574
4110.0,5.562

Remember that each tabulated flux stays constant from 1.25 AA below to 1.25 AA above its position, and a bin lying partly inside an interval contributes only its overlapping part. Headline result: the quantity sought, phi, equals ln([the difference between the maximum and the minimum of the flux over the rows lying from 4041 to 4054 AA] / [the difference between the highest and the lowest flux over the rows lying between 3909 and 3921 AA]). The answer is 1.5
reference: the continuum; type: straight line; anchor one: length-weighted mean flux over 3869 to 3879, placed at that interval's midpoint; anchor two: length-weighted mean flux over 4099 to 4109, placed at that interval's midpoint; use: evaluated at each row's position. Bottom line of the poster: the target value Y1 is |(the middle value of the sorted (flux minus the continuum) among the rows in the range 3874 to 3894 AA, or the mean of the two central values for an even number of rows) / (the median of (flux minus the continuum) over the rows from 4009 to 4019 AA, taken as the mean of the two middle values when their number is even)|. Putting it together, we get 0.13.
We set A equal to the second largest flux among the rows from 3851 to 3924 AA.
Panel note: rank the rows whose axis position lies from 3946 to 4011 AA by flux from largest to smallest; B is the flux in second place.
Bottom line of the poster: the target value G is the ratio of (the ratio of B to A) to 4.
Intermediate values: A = 3.738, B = 3.611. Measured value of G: 0.24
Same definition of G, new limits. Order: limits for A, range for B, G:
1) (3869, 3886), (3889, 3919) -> 0.25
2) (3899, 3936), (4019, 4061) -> 0.30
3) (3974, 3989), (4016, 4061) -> 0.30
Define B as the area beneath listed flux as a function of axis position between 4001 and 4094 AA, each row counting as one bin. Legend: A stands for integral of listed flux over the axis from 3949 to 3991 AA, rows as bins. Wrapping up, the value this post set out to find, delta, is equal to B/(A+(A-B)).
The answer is -4.7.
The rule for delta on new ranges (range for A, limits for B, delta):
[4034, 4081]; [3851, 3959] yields -52.5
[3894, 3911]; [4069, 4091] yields 3.0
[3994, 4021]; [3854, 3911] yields -32.2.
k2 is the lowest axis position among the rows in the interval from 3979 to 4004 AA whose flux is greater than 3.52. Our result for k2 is 3987.5 AA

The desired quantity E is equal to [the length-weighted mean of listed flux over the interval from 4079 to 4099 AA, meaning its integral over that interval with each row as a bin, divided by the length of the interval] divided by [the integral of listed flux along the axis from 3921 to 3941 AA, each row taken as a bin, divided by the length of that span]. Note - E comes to 1.20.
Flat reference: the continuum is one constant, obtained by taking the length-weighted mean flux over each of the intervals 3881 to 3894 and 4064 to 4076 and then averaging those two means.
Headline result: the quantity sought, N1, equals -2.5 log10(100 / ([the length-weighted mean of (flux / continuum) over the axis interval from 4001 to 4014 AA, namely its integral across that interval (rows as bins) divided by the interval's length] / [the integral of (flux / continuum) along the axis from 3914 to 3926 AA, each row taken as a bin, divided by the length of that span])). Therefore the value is -4.97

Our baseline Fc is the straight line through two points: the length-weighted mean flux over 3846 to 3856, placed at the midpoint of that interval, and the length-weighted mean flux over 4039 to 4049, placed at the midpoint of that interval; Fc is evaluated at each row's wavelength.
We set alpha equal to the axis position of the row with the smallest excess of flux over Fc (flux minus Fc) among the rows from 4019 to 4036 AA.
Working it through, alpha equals 4025.0 AA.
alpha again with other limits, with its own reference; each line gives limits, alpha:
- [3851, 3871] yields 3870.0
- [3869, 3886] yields 3875.0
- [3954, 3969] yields 3957.5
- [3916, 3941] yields 3940.0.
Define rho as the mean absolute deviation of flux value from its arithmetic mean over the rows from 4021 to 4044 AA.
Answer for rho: 0.18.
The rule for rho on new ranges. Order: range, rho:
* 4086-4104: 0.37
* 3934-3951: 0.05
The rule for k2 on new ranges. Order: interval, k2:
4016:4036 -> 4017.5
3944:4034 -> 3987.5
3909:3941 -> 3917.5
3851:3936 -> 3852.5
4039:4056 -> 4040.0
